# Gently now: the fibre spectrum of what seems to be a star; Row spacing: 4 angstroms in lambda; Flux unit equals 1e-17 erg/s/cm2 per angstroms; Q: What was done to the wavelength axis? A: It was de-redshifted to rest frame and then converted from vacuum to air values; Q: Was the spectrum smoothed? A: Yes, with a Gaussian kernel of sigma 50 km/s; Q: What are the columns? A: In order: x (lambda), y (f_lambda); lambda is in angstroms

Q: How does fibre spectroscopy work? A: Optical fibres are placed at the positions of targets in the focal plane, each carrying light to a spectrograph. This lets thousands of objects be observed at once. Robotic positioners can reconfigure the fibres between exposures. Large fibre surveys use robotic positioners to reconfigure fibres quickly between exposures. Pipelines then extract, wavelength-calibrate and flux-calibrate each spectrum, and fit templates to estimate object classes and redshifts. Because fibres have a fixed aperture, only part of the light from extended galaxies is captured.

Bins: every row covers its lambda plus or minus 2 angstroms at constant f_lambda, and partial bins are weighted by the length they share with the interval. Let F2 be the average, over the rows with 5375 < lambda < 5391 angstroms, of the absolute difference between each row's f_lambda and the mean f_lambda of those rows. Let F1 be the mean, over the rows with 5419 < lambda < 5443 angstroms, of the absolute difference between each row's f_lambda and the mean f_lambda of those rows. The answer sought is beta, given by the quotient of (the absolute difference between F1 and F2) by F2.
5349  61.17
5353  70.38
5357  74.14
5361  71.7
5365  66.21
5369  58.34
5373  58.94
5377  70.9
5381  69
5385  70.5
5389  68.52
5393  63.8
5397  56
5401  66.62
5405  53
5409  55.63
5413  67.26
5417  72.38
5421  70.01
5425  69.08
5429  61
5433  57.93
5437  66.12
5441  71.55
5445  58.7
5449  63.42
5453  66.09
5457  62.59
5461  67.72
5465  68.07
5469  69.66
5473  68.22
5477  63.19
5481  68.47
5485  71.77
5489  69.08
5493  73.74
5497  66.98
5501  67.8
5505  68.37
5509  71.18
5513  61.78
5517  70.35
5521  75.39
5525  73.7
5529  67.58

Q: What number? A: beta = 3.46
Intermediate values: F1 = 4.3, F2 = 1.0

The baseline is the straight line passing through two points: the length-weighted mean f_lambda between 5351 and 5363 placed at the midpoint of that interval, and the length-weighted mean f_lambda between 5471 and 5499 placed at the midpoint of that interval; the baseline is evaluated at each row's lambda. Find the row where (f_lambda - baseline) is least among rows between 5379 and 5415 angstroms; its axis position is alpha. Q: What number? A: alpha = 5405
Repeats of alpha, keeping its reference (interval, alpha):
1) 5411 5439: 5433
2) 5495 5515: 5513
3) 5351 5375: 5369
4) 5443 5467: 5445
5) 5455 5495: 5457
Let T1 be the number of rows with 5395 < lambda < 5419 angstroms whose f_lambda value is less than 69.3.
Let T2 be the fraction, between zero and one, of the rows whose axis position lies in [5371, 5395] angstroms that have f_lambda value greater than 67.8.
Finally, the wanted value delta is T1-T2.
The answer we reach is 4.3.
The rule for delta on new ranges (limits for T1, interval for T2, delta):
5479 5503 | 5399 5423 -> 3.7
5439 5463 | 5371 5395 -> 4.3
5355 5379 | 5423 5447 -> 2.7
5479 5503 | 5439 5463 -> 3.8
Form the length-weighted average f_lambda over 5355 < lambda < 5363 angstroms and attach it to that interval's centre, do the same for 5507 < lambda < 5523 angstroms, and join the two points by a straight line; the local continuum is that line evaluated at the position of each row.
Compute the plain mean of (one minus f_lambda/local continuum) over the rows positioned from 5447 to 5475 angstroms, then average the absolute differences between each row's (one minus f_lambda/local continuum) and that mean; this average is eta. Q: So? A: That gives 0.032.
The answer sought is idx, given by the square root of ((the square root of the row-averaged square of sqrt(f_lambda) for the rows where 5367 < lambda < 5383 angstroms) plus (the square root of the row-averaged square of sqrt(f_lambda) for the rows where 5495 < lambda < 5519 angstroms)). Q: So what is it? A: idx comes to 4.03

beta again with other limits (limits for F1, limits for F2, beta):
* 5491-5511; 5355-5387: 0.52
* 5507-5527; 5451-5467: 0.99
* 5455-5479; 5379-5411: 0.59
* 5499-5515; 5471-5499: 0.17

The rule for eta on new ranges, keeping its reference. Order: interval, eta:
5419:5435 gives 0.069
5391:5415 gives 0.076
